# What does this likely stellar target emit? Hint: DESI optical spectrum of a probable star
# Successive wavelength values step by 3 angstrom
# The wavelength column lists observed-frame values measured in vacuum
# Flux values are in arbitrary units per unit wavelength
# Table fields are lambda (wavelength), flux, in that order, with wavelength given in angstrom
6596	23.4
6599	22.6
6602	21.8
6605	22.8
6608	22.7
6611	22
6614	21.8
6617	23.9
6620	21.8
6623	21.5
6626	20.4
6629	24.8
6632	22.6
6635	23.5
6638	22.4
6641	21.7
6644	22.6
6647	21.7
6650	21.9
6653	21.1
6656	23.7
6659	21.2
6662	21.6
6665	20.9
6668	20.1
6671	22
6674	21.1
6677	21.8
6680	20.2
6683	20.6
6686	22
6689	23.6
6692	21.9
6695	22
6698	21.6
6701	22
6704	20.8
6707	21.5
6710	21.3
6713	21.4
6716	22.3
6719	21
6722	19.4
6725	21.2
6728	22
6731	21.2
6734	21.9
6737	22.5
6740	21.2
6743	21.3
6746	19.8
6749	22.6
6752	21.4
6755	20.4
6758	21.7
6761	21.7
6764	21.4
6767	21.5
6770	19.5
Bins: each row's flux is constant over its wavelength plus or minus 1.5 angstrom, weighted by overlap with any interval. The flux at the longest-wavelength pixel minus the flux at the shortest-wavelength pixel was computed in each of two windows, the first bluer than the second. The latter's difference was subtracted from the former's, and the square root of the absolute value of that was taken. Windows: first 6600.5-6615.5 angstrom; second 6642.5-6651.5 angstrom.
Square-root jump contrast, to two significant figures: 0.84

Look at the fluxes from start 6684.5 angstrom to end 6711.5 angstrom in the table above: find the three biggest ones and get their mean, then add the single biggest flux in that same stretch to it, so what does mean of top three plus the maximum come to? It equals 46.1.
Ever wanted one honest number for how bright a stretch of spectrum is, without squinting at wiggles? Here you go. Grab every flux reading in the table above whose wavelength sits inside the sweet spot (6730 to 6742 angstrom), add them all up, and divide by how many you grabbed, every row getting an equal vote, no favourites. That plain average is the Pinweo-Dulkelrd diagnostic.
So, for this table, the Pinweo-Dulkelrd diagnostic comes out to 21.7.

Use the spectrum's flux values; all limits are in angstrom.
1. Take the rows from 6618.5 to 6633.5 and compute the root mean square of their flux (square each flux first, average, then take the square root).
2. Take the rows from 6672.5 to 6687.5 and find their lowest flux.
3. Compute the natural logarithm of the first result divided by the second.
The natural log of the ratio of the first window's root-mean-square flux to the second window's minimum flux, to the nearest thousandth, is 0.097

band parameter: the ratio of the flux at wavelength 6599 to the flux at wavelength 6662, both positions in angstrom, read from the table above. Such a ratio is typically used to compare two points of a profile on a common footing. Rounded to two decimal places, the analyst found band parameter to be 1.05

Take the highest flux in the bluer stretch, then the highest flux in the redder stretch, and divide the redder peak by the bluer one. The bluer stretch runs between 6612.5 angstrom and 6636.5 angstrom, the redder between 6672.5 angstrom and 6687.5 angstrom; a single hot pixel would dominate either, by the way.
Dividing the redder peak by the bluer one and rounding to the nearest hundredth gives 0.89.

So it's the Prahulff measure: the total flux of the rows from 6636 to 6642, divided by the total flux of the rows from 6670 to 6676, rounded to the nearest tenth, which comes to 1.0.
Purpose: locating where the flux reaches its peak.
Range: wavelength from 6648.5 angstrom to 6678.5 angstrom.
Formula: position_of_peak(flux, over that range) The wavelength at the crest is 6656 angstrom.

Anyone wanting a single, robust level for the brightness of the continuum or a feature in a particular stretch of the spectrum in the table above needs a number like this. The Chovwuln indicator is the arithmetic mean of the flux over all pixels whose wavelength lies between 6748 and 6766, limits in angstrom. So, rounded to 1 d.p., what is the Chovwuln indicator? 21.5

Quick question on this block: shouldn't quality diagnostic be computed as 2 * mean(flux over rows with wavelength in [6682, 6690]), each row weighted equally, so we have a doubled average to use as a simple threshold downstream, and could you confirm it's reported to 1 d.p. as 44.1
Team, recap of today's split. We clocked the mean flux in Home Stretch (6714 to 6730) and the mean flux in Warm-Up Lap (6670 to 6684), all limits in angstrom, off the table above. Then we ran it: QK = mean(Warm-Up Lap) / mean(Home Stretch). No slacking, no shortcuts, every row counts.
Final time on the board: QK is 1.00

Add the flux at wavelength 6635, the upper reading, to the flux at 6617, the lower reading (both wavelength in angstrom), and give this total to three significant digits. 47.4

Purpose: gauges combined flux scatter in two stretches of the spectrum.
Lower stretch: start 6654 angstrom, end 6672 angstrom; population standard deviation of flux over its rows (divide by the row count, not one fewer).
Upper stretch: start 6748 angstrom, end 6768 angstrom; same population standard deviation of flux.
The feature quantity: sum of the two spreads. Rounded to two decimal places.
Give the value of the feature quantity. 1.71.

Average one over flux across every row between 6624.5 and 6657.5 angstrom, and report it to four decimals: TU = 0.0448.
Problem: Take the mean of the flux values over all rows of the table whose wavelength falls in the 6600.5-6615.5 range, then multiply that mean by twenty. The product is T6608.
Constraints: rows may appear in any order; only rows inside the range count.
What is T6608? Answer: 444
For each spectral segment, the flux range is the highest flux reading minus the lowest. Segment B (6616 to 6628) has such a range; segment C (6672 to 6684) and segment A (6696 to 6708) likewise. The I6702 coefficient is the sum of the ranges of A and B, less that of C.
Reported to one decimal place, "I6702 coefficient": 3.1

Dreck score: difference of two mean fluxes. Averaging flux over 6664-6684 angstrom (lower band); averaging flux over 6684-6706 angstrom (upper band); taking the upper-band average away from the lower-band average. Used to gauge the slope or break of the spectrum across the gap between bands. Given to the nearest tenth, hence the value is -1.0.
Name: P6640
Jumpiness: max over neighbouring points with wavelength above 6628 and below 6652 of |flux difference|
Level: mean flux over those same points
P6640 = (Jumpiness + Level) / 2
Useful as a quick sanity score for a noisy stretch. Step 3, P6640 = 12.4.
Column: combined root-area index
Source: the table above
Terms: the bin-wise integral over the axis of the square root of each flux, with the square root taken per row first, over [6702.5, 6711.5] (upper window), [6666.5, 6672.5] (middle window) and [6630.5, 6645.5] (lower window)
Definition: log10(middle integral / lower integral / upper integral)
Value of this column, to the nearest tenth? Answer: -2.0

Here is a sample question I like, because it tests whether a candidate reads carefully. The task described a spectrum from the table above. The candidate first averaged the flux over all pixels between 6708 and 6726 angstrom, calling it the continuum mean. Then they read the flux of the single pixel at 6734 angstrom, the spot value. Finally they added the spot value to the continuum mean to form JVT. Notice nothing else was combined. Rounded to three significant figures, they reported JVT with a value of 43.0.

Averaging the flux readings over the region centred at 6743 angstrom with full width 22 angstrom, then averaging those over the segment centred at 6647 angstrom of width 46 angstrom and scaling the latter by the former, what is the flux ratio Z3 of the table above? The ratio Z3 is 1.02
